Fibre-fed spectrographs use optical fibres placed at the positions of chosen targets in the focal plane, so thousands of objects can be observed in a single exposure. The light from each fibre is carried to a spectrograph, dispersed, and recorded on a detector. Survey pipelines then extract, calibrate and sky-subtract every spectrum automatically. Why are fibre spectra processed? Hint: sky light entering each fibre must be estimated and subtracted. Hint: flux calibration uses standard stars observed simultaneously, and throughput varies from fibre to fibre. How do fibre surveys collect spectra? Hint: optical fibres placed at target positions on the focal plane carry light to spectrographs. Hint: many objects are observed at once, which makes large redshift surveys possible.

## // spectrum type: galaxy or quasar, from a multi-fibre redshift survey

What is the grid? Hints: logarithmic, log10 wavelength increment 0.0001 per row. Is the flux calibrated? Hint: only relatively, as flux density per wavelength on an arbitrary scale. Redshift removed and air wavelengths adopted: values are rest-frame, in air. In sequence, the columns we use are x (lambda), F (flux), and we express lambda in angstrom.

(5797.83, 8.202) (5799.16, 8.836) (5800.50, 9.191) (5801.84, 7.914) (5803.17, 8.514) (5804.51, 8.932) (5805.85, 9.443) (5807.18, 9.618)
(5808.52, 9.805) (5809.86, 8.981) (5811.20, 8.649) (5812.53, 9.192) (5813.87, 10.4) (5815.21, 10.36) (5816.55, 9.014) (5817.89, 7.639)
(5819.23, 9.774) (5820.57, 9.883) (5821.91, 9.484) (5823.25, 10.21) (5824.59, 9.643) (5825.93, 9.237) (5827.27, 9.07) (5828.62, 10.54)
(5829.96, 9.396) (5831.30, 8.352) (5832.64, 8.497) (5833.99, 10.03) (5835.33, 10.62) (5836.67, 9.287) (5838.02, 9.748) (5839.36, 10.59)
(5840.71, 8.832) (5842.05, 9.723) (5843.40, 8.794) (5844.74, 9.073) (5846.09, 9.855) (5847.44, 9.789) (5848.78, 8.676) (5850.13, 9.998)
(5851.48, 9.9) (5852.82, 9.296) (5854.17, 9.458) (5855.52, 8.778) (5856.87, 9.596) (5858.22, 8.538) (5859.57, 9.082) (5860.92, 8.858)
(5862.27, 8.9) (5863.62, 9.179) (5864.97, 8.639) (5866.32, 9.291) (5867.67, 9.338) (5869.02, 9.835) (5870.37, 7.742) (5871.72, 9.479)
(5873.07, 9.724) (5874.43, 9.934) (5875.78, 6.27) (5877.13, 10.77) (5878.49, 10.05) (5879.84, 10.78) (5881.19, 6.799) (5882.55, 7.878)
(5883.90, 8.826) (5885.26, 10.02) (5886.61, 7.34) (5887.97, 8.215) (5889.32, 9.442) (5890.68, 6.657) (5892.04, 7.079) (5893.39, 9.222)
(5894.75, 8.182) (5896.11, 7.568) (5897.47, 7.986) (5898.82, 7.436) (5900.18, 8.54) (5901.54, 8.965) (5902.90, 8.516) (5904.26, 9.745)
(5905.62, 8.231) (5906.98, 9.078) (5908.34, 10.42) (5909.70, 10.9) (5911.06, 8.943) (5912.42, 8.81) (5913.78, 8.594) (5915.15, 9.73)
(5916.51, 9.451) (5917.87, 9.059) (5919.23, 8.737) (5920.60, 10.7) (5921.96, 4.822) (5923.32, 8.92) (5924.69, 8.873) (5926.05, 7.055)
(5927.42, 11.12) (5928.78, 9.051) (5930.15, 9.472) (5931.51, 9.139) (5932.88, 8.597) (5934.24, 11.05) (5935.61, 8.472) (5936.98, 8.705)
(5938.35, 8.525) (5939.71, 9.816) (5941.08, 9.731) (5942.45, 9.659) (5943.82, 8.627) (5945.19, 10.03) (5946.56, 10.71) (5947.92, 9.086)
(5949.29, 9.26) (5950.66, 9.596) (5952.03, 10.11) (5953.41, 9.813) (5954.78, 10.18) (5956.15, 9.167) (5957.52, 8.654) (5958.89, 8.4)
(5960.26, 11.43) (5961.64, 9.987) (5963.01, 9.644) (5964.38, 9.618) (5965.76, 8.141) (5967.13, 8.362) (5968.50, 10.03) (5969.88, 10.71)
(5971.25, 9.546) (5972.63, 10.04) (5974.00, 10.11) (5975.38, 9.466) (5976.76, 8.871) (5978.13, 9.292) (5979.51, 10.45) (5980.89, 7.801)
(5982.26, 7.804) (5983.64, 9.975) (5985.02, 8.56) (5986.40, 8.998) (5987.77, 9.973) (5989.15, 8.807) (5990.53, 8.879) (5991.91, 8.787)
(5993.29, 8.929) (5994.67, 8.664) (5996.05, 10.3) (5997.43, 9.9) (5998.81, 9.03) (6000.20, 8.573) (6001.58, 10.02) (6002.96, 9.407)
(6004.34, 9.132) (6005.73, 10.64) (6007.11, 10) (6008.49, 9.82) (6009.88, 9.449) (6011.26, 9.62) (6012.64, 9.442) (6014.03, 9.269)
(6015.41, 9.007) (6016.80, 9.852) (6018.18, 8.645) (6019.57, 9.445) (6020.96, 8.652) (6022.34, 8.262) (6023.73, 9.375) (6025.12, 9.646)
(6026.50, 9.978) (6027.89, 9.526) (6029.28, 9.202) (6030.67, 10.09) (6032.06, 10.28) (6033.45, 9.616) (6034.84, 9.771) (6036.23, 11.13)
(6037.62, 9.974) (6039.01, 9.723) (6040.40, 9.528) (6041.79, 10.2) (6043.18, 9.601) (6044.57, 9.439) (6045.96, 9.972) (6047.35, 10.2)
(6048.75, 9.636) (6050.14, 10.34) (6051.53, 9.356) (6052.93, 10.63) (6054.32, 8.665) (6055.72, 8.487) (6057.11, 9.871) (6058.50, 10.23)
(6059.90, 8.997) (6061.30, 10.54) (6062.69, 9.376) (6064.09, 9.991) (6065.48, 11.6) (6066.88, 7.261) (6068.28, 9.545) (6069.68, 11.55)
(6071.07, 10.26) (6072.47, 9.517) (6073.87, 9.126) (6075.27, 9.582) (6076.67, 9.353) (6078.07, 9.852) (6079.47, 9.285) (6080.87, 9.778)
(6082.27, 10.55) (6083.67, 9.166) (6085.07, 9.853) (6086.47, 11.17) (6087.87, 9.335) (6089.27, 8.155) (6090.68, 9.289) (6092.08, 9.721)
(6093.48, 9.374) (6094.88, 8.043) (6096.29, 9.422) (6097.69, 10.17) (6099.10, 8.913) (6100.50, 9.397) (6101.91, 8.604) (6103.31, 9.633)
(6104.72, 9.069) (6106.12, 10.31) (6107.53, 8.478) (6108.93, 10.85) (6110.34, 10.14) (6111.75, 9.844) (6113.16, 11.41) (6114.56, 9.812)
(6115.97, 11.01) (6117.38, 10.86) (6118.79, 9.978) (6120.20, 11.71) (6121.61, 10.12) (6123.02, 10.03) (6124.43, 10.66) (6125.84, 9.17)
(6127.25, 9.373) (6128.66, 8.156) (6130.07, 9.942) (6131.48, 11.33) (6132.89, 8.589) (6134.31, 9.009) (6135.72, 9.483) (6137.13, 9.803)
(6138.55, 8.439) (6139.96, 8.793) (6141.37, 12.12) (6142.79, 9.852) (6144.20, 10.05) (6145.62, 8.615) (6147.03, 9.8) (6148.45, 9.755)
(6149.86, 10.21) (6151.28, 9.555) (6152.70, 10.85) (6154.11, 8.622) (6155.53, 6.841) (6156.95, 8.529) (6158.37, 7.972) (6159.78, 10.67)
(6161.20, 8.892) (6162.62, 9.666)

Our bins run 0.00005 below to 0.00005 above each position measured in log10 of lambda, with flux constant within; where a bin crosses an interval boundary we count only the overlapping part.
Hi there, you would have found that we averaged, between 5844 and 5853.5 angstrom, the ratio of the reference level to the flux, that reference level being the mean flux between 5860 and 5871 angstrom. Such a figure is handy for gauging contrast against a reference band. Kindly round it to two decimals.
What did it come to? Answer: 0.95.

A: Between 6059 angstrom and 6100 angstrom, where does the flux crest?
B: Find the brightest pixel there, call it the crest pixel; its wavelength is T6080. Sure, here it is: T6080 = 6065.48 angstrom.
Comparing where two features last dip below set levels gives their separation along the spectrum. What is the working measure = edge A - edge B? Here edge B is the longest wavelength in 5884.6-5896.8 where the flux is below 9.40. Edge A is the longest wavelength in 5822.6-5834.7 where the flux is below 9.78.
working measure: -63.5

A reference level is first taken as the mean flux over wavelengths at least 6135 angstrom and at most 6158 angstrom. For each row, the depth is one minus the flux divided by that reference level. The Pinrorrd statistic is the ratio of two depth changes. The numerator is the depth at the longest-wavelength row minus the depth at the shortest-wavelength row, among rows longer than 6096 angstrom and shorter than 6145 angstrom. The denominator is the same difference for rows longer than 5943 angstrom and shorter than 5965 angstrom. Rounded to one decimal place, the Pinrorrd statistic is 0.6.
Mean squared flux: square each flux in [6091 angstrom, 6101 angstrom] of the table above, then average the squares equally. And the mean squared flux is 87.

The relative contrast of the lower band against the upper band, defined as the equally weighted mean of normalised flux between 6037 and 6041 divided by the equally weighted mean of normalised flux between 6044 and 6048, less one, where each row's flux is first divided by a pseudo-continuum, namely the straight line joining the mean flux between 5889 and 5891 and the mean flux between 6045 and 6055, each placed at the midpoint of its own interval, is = -0.01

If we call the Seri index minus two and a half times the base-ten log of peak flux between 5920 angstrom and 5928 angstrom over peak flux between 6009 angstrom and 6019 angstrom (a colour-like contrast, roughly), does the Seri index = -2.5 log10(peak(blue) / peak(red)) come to -0.13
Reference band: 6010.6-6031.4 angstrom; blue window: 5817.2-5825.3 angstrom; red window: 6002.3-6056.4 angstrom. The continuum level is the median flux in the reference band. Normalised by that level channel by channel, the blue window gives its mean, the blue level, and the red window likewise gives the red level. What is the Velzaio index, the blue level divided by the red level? 0.982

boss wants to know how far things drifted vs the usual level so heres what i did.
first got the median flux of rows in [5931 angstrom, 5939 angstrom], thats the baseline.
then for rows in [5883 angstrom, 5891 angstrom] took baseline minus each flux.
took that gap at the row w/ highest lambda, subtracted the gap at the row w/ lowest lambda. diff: 2.2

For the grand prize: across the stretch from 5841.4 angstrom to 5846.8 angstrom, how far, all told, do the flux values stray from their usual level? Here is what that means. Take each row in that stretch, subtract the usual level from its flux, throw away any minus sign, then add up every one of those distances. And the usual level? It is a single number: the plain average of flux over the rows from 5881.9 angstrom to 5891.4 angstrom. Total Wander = 4.1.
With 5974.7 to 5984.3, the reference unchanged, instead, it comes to 7.4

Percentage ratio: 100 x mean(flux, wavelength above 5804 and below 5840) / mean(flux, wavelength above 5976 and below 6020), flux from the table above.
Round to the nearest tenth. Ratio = 102.2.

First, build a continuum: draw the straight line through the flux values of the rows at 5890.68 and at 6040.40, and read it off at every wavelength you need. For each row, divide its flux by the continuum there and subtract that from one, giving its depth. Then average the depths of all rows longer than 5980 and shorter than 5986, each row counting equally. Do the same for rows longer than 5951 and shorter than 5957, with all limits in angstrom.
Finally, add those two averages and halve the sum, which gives -0.13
